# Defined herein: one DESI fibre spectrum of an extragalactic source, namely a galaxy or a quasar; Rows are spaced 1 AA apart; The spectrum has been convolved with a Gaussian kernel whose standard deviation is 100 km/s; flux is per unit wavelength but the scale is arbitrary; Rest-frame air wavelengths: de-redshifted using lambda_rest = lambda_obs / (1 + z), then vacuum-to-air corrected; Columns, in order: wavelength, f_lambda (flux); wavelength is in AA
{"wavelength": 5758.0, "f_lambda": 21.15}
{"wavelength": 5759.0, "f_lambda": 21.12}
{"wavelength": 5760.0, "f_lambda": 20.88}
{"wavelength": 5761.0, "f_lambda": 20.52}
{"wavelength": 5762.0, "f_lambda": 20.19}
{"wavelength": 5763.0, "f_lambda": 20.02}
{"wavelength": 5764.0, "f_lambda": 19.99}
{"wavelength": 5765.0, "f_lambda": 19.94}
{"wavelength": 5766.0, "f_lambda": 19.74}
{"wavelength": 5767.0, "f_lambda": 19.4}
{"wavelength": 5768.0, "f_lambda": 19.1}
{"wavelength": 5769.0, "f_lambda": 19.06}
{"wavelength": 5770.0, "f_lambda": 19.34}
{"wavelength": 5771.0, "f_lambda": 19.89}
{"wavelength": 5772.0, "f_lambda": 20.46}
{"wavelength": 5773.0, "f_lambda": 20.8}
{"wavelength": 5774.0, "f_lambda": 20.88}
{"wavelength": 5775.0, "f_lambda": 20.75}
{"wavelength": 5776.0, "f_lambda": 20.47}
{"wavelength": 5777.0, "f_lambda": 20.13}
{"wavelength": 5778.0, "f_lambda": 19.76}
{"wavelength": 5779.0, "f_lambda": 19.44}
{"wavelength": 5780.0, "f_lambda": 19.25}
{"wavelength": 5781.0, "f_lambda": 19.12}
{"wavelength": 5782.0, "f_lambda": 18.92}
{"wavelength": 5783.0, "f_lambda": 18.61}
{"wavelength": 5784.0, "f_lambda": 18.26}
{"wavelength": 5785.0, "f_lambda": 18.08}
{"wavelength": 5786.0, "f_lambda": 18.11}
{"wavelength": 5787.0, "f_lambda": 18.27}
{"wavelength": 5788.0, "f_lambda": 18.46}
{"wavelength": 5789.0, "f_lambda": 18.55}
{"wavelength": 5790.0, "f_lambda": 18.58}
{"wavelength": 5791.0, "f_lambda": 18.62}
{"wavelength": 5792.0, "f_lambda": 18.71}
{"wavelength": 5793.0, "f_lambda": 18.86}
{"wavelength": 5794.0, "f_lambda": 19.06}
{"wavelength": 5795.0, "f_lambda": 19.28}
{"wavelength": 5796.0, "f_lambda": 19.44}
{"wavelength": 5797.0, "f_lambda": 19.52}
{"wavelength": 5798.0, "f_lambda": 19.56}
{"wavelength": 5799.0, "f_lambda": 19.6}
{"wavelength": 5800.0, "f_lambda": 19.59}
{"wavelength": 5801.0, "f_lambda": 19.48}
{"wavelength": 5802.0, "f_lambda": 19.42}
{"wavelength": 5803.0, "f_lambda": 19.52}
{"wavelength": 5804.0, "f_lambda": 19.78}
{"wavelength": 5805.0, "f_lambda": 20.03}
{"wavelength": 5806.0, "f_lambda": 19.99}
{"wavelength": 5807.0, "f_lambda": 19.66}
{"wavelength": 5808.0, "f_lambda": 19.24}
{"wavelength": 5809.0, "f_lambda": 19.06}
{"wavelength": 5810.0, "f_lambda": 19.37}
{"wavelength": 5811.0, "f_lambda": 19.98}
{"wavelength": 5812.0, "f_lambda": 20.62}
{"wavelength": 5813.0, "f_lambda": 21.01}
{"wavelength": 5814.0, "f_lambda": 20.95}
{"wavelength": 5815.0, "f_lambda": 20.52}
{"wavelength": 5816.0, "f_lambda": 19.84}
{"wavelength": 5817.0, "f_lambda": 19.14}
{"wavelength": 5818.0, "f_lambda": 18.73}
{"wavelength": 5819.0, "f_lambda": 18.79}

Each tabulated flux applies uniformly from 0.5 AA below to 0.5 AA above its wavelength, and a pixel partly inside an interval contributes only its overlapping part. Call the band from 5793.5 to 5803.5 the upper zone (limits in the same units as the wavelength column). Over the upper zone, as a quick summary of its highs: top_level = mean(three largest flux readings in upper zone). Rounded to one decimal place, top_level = 19.6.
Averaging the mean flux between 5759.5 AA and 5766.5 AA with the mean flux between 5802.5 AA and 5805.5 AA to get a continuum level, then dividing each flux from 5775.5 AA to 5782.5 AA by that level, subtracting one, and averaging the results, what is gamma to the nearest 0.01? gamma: -0.02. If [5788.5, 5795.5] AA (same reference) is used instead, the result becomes -0.06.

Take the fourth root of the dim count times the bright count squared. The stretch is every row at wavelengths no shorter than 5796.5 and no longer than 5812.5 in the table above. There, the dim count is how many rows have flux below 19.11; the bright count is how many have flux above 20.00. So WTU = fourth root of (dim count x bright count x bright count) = 1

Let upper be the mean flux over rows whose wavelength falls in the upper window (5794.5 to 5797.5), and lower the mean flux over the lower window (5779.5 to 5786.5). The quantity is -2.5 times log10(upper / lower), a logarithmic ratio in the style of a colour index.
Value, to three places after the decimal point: -0.045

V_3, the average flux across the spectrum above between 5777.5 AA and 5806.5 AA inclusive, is 19.1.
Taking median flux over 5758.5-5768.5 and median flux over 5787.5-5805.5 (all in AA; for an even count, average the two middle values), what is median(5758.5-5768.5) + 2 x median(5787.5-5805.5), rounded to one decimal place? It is 58.9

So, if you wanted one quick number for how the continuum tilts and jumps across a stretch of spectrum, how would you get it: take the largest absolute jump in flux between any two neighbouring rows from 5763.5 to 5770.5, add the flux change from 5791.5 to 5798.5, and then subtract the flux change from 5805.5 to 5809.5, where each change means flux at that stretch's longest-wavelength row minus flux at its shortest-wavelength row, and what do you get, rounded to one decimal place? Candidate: 2.1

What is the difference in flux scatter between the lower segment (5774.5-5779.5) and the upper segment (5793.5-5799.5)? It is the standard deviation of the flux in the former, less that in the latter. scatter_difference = 0.3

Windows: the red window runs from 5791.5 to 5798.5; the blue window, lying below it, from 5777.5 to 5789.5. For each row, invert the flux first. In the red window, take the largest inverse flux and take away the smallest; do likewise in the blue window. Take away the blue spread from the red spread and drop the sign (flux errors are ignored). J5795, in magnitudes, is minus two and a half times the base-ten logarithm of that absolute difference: 6.6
